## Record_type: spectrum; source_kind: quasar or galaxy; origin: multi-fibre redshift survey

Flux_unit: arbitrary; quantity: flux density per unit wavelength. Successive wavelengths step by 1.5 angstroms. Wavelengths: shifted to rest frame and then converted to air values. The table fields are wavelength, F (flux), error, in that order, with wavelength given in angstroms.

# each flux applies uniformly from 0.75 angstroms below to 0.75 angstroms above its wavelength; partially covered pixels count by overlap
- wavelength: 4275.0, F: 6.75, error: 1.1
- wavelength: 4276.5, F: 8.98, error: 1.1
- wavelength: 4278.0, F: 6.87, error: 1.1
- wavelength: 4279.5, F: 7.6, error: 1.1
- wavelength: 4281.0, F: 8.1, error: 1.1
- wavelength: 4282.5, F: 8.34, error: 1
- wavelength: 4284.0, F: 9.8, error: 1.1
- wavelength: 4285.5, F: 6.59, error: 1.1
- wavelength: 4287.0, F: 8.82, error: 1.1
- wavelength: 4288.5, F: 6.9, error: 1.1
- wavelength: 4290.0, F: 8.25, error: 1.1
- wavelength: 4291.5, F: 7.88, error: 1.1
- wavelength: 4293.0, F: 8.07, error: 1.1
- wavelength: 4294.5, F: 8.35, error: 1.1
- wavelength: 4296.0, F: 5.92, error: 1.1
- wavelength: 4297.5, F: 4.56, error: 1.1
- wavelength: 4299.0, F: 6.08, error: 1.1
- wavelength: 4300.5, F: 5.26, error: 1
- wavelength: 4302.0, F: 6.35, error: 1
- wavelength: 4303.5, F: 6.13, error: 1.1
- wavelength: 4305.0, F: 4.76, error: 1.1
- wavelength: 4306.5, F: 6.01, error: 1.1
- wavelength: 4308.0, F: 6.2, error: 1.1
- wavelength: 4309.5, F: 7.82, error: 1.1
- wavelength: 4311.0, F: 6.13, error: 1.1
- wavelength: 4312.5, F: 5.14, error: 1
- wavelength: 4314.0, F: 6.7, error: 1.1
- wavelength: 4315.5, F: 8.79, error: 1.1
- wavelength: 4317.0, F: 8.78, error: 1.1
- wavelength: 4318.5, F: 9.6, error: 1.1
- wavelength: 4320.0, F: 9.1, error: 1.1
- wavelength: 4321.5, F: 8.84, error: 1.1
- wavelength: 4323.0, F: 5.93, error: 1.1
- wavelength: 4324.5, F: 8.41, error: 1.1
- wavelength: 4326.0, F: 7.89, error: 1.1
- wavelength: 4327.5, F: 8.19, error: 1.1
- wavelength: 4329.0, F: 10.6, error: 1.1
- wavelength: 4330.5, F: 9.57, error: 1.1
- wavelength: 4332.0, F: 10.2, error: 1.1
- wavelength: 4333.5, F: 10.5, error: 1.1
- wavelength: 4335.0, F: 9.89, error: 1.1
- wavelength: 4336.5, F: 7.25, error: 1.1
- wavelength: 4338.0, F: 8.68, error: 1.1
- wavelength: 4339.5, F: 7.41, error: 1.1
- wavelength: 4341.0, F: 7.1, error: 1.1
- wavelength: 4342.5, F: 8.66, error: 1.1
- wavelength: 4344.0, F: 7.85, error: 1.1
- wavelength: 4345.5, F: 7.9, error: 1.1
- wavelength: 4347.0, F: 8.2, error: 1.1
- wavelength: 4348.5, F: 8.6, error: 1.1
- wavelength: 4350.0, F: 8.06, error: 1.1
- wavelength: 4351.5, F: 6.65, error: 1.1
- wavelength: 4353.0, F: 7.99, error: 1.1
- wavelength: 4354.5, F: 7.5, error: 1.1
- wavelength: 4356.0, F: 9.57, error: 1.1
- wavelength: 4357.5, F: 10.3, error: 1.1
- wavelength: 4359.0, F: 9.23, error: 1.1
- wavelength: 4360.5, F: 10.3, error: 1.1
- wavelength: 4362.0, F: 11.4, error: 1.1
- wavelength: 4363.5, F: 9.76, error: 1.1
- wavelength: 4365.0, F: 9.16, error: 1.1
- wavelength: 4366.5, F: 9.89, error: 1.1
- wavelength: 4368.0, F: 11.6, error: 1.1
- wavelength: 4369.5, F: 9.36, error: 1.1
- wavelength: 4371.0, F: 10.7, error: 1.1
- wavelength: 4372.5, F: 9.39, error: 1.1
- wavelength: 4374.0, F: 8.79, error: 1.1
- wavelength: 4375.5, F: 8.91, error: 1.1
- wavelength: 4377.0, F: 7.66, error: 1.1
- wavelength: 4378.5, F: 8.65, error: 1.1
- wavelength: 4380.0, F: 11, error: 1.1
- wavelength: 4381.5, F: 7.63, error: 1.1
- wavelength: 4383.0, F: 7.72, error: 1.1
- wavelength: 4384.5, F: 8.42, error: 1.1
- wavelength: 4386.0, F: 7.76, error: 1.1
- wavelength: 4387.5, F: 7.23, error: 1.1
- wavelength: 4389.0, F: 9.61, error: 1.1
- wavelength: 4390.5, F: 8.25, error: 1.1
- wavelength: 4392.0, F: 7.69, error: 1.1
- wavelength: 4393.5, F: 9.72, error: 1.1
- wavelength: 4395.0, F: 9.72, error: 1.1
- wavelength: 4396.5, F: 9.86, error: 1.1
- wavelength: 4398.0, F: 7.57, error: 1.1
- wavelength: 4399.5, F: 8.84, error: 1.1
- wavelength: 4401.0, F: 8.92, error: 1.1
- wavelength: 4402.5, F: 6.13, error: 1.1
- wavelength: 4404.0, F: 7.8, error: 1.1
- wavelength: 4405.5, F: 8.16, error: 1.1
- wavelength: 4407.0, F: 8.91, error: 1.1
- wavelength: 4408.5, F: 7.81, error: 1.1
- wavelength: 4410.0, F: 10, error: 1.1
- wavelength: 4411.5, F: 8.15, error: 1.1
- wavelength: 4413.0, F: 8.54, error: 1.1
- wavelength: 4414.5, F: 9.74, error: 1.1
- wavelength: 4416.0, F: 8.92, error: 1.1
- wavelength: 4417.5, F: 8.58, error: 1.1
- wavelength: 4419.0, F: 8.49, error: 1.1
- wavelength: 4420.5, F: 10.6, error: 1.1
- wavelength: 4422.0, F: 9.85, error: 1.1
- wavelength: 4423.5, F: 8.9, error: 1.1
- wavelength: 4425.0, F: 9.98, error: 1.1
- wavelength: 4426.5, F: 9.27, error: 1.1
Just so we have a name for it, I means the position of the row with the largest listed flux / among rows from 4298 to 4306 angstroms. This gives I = 4302.0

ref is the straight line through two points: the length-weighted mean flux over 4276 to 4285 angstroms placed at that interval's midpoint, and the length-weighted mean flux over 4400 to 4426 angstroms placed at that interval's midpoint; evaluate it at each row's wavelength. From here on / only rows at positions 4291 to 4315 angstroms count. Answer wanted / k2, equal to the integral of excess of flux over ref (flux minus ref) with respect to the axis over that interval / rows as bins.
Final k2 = -47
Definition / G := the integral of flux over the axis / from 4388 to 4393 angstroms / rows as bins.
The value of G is 43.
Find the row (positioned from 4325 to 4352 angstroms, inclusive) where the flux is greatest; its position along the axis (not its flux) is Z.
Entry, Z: 4329.0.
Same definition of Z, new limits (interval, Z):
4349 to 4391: 4368.0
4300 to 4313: 4309.5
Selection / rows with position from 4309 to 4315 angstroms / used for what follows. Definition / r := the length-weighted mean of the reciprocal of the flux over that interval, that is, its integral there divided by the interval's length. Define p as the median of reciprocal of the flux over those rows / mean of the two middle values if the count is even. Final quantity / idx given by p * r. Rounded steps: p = 0.156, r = 0.158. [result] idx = 0.025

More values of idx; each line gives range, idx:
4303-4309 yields 0.029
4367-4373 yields 0.010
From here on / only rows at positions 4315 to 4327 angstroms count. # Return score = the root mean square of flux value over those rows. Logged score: 8.5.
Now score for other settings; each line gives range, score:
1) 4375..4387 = 8.5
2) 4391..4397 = 9.3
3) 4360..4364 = 10.5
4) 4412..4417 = 9.1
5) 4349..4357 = 8.0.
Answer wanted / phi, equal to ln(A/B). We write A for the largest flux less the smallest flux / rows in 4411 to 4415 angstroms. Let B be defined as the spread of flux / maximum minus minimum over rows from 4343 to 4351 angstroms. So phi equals 0.8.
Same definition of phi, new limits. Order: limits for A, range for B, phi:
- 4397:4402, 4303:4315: -0.8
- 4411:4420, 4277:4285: -0.6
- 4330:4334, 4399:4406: -1.1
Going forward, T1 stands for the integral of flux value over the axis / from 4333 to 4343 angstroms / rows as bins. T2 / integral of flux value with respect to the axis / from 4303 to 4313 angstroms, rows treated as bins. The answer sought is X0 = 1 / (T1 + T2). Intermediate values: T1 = 84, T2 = 60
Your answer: 0.0069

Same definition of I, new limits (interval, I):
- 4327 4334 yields 4329.0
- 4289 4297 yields 4294.5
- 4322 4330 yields 4329.0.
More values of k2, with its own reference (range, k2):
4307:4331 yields -11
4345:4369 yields 14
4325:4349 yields 5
